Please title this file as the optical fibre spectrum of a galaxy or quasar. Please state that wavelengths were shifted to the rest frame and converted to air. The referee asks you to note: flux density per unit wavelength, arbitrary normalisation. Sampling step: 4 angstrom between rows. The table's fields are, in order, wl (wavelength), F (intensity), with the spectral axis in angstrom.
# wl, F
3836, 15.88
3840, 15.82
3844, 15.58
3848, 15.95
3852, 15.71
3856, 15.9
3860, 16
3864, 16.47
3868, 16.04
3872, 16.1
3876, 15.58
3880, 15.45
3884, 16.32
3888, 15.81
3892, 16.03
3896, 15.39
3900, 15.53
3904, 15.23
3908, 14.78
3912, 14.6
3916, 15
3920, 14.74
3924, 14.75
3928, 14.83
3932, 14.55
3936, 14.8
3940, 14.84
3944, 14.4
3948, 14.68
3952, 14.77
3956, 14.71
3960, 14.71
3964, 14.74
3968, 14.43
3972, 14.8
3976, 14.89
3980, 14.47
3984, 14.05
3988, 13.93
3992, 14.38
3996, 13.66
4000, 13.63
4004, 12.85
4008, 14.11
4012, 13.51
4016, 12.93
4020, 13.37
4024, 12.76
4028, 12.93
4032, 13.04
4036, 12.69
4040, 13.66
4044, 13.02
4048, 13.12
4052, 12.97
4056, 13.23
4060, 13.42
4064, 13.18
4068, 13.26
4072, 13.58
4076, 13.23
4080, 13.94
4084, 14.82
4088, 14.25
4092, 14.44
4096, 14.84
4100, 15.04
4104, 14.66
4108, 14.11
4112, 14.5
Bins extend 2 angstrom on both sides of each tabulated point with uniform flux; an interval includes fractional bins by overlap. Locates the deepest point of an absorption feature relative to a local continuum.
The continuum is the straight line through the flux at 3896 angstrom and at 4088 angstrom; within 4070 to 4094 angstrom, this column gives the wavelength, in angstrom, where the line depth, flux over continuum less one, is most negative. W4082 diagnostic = 4076 angstrom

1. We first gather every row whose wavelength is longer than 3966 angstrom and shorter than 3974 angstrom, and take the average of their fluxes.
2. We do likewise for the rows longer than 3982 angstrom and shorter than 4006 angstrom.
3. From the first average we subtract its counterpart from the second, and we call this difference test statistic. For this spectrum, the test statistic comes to 0.9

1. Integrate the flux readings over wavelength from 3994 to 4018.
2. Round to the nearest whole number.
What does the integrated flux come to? 323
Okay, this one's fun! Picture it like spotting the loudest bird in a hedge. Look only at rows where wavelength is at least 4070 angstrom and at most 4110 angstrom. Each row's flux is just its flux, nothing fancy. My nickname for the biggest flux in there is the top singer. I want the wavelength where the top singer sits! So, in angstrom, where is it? 4100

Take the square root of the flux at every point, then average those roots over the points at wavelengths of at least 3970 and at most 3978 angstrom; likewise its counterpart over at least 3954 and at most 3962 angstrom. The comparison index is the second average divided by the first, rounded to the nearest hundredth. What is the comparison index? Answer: 1.00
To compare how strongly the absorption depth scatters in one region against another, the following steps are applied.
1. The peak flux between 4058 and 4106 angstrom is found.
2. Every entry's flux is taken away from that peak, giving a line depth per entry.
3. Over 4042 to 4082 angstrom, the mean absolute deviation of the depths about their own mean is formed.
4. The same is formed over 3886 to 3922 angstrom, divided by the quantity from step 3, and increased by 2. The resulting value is 3.9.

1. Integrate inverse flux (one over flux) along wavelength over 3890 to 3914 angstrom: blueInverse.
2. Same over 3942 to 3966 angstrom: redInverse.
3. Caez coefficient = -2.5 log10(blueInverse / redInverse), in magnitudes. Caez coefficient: 0.04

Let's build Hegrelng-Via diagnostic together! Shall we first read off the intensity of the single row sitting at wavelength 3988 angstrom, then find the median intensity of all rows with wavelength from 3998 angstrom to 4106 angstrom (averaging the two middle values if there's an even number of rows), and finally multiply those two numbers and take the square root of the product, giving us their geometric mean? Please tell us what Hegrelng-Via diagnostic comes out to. 13.6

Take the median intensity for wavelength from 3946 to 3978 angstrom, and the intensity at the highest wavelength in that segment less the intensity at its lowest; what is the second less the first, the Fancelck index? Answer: -14.5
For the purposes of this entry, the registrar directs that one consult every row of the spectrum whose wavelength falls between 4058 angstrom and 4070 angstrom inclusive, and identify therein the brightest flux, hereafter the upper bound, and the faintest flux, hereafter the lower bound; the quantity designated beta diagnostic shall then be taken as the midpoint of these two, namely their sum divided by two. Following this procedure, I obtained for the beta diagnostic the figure 13.3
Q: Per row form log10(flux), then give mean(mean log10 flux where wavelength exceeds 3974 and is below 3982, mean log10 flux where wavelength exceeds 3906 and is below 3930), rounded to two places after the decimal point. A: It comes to 1.17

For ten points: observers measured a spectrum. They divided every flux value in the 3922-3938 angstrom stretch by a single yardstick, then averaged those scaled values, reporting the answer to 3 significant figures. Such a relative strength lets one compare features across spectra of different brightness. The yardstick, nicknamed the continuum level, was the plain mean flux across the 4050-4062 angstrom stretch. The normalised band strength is 1.12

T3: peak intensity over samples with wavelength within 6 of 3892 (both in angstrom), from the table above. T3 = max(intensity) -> 16.03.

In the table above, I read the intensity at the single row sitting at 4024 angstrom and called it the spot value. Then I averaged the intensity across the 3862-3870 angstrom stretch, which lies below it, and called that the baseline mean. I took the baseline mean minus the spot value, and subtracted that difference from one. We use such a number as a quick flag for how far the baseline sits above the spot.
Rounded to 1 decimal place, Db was -2.5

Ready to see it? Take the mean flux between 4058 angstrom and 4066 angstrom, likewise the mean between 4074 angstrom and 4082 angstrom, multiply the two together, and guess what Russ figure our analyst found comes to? 181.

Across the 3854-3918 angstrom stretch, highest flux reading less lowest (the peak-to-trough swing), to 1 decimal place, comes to 1.9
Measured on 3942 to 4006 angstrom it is 2.0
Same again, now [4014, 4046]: 1.0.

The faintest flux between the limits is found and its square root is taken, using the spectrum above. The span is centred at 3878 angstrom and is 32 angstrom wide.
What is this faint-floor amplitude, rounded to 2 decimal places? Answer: 3.93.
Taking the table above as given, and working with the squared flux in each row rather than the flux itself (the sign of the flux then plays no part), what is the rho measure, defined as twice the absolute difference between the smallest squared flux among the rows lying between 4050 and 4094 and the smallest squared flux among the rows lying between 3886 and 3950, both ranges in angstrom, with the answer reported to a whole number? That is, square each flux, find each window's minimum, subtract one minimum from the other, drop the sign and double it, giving 78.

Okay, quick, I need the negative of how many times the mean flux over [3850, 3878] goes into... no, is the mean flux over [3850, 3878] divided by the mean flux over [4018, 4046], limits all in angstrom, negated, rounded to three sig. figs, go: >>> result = -1.22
